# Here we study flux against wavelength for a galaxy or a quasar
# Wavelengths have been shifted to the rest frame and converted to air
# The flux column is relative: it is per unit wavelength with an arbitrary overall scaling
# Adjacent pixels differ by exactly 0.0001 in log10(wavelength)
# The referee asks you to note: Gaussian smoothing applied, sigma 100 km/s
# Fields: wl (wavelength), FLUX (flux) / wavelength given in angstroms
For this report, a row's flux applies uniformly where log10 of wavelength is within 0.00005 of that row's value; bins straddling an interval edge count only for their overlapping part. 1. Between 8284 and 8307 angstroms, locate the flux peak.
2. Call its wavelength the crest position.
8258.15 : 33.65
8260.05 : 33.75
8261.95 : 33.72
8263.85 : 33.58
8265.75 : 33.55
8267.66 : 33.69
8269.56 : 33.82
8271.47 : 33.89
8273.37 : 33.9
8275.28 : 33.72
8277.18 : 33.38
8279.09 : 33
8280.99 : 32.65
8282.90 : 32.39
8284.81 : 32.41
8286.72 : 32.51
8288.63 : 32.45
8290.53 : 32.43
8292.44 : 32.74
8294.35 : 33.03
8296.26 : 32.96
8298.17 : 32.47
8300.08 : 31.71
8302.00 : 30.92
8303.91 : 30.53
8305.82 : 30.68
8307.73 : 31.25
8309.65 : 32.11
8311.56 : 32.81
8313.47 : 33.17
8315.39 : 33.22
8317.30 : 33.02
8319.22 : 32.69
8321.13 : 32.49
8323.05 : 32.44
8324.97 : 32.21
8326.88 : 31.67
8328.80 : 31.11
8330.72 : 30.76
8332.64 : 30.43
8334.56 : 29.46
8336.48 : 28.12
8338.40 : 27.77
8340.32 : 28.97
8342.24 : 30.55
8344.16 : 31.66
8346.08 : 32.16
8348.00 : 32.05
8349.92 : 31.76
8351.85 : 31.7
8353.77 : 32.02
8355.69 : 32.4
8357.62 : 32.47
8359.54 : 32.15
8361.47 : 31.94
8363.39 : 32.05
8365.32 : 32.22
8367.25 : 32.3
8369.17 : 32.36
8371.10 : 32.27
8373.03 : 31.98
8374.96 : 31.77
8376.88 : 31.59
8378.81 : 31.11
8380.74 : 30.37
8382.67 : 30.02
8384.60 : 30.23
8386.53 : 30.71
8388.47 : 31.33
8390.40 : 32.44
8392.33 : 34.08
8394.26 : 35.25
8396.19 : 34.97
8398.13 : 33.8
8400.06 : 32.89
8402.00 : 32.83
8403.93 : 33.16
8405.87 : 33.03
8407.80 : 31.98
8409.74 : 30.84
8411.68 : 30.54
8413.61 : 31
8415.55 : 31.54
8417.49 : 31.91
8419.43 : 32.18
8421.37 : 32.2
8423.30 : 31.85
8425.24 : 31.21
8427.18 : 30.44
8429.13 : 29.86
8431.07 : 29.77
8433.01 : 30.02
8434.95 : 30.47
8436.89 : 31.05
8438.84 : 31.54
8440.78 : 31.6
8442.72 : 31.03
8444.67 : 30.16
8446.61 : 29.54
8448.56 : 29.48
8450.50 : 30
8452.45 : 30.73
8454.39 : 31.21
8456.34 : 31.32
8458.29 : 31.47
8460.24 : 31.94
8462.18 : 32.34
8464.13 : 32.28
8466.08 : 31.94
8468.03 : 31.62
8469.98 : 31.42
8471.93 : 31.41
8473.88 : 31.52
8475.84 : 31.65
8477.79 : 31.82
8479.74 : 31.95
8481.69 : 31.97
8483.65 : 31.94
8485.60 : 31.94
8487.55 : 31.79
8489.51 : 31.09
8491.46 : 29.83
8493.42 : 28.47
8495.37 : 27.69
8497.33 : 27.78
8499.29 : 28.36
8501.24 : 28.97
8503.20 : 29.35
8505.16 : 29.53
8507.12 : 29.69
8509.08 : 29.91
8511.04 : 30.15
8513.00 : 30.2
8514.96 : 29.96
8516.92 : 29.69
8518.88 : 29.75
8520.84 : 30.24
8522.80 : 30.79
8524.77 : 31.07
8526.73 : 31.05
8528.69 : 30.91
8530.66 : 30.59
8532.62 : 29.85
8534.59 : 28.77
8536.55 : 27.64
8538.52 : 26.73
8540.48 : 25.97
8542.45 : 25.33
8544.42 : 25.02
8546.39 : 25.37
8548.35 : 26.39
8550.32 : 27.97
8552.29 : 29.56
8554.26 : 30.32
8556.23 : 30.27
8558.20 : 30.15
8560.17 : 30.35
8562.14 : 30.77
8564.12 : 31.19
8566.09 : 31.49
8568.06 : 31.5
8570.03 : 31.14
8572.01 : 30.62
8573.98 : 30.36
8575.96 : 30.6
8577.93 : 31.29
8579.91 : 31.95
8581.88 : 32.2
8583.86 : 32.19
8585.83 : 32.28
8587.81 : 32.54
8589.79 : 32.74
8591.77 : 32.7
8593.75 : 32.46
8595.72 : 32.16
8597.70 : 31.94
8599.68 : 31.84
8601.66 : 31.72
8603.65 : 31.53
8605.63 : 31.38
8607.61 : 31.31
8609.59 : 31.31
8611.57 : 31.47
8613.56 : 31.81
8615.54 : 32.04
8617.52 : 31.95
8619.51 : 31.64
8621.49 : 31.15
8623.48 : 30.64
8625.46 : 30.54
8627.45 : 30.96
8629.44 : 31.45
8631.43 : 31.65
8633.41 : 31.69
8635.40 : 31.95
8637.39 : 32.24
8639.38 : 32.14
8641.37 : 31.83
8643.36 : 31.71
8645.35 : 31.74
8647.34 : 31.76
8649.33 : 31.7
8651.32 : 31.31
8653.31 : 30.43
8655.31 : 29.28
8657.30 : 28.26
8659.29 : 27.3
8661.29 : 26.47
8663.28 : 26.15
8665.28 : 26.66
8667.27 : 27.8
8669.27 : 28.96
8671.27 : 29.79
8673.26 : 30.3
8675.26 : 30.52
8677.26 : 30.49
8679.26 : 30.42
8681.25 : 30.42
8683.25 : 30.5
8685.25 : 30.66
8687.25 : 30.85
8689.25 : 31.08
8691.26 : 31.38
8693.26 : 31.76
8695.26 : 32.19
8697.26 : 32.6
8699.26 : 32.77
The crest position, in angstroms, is 8294.35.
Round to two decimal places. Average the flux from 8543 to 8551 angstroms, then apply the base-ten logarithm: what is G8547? 1.42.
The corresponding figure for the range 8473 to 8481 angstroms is 1.50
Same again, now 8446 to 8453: 1.48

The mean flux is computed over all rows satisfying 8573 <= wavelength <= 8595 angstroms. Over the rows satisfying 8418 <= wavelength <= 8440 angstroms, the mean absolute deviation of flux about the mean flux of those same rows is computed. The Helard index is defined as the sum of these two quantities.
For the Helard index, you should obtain 32.7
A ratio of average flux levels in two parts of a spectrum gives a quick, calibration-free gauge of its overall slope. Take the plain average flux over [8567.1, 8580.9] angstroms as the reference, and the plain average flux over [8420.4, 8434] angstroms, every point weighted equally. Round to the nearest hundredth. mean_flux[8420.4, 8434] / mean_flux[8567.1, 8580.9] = 0.99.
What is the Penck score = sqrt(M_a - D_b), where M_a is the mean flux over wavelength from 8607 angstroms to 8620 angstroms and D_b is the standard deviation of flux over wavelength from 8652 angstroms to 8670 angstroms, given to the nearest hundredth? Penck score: 5.50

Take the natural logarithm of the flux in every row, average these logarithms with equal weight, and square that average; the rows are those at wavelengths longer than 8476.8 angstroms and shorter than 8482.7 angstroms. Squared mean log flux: 12.0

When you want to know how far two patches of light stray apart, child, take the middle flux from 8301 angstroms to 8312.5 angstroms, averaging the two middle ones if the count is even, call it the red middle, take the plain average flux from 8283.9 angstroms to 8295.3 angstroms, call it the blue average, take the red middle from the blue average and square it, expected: 2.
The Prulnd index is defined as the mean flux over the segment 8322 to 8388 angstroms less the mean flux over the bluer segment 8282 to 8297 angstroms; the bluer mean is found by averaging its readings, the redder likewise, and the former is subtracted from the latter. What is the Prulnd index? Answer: -1.4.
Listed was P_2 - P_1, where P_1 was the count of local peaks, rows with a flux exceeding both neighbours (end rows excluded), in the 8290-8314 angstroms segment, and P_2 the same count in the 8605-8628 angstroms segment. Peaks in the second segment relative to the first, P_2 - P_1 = 0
